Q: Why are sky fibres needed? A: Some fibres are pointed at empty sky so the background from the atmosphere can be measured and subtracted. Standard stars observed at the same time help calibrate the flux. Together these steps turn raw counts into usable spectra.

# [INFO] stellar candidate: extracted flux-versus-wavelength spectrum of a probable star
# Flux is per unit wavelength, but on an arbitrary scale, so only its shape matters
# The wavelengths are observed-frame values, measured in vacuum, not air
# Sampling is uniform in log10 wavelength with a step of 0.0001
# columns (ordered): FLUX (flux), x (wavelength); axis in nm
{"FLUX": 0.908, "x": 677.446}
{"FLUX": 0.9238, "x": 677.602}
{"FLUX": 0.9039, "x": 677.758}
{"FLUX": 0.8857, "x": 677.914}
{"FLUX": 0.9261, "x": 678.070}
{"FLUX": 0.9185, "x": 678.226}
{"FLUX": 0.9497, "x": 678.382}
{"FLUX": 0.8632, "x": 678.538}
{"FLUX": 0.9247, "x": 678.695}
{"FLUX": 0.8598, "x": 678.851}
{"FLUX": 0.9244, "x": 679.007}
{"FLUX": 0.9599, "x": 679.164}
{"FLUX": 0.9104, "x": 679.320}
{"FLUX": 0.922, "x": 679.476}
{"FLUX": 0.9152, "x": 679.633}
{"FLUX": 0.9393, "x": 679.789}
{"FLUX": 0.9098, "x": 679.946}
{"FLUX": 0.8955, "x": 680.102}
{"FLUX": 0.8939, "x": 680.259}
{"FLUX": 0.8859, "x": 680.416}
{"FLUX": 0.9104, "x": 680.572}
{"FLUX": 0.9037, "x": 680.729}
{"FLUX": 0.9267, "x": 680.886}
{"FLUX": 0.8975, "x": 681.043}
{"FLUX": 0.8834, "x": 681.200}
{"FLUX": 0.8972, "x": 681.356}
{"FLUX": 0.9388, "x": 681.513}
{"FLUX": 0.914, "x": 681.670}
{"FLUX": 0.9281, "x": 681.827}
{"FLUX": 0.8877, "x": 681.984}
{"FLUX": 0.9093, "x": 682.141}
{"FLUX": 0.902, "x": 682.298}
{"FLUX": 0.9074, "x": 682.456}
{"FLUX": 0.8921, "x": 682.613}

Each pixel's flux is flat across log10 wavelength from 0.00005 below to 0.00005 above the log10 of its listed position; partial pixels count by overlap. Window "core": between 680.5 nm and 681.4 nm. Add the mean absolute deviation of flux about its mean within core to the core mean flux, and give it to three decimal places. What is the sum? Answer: 0.914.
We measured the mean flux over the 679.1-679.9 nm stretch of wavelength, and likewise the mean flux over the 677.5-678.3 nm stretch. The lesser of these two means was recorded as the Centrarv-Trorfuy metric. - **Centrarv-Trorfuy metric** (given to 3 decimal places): 0.912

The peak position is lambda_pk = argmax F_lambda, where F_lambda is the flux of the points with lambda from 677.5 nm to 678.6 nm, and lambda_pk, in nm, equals 678.382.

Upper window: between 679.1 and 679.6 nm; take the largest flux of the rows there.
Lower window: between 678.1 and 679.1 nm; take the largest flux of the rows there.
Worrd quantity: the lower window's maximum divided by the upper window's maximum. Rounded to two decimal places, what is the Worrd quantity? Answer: 0.99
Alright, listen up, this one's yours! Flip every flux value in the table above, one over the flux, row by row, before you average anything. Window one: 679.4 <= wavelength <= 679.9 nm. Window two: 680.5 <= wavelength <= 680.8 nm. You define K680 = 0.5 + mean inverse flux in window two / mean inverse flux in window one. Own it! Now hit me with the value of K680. 1.52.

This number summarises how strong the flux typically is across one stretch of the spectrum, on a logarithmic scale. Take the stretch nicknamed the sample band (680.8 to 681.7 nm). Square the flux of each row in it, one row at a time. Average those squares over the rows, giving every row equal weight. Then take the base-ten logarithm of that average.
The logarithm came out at -0.082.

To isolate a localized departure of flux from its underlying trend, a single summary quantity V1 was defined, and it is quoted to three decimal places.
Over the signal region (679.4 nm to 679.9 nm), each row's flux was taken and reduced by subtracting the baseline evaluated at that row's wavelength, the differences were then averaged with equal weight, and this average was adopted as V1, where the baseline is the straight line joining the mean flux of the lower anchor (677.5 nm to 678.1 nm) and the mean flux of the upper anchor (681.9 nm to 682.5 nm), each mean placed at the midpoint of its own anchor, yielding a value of 0.019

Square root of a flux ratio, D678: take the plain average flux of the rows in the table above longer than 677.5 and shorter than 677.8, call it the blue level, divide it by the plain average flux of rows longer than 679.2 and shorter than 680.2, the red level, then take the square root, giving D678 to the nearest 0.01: 1.00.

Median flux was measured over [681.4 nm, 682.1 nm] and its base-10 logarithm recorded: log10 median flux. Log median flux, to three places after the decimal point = -0.036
